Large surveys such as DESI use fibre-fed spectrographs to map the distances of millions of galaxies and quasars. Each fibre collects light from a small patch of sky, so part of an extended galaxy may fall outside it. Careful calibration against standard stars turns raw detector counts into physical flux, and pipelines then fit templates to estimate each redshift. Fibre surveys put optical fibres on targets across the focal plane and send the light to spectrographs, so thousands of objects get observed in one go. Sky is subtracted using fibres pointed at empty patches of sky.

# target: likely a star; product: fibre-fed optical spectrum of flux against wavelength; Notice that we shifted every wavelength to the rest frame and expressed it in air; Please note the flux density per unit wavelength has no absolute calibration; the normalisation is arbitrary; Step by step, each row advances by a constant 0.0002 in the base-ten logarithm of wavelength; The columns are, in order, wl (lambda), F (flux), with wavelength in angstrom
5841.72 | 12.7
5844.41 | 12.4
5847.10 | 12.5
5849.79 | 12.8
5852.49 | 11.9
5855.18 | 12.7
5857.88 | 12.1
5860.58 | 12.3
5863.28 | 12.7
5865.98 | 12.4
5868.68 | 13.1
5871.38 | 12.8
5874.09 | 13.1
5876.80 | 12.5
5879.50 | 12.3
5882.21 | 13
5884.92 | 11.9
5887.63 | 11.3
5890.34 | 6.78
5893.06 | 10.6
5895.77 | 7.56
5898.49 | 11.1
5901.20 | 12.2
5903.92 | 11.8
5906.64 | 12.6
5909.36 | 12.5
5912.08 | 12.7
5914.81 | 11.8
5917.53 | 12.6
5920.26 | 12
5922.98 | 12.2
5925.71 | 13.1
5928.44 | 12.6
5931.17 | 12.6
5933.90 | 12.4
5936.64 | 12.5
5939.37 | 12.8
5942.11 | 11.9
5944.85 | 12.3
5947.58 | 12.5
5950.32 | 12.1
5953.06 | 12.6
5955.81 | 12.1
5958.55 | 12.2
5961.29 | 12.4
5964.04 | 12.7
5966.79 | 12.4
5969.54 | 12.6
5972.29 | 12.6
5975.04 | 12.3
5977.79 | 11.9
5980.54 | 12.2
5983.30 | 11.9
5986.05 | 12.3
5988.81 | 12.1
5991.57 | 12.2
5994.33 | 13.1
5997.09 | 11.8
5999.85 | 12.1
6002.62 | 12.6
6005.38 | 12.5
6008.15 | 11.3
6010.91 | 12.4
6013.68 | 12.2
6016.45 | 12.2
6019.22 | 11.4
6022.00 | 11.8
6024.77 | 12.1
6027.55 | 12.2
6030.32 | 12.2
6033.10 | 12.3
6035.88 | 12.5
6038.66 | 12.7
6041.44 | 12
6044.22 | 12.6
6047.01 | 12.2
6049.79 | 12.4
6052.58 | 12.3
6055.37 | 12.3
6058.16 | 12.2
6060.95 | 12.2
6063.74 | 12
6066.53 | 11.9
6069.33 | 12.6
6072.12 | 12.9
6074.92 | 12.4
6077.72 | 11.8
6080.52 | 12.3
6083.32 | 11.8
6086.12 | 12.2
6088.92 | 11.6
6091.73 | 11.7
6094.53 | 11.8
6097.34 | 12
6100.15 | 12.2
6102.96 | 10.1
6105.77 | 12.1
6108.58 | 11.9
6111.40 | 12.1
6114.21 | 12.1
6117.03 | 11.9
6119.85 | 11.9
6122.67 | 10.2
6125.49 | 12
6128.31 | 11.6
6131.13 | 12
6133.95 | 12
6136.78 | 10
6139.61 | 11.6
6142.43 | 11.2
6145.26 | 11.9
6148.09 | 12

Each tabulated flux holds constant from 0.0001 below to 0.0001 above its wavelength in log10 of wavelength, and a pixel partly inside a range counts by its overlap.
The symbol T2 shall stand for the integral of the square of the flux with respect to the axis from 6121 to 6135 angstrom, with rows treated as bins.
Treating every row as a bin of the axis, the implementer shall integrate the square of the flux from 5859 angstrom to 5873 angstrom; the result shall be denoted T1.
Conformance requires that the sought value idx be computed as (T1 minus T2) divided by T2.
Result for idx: 0.20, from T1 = 2245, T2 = 1877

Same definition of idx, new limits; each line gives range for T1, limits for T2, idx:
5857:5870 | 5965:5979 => -0.05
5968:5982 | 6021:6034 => 0.11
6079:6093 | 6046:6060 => -0.06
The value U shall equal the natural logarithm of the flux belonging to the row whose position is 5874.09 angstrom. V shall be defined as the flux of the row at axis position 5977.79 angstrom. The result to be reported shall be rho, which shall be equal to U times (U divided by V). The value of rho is 0.56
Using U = 2.57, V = 11.9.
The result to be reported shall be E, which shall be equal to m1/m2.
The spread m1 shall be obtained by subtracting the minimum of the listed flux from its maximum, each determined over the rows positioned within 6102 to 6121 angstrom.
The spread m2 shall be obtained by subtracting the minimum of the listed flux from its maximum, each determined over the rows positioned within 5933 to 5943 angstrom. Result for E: 2.2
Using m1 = 2.0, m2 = 0.90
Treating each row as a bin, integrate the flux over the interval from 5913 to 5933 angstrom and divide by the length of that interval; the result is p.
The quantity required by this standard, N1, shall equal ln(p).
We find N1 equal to 2.52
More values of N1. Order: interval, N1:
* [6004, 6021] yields 2.48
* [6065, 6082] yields 2.51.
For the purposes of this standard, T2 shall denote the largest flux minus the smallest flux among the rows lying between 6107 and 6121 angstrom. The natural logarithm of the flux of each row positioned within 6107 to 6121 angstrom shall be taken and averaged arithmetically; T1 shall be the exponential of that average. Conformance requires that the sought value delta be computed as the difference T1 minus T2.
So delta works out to 11.8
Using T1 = 12.0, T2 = 0.2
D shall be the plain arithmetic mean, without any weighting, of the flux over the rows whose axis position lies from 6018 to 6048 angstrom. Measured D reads 12.2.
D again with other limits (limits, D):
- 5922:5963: 12.4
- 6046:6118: 12.0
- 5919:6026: 12.3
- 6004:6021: 12.0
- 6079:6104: 11.7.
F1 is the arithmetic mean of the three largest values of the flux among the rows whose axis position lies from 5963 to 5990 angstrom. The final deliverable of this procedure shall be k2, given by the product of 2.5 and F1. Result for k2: 31.58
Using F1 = 12.6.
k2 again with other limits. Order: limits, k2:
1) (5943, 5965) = 31.50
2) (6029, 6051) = 31.50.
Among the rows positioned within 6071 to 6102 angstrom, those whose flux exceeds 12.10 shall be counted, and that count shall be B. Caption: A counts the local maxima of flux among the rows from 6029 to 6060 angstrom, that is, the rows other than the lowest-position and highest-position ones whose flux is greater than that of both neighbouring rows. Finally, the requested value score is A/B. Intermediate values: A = 3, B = 5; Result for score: 0.6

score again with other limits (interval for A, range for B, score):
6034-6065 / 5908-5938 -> 0.3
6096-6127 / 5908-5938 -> 0.2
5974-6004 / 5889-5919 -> 0.6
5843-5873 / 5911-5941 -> 0.4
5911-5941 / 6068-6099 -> 0.4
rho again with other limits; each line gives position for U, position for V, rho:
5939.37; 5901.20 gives 0.53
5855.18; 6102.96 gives 0.64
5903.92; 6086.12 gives 0.50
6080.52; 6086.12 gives 0.52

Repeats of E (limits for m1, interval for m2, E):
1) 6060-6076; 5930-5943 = 1.1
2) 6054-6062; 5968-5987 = 0.1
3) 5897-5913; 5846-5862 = 1.8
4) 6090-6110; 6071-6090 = 1.6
